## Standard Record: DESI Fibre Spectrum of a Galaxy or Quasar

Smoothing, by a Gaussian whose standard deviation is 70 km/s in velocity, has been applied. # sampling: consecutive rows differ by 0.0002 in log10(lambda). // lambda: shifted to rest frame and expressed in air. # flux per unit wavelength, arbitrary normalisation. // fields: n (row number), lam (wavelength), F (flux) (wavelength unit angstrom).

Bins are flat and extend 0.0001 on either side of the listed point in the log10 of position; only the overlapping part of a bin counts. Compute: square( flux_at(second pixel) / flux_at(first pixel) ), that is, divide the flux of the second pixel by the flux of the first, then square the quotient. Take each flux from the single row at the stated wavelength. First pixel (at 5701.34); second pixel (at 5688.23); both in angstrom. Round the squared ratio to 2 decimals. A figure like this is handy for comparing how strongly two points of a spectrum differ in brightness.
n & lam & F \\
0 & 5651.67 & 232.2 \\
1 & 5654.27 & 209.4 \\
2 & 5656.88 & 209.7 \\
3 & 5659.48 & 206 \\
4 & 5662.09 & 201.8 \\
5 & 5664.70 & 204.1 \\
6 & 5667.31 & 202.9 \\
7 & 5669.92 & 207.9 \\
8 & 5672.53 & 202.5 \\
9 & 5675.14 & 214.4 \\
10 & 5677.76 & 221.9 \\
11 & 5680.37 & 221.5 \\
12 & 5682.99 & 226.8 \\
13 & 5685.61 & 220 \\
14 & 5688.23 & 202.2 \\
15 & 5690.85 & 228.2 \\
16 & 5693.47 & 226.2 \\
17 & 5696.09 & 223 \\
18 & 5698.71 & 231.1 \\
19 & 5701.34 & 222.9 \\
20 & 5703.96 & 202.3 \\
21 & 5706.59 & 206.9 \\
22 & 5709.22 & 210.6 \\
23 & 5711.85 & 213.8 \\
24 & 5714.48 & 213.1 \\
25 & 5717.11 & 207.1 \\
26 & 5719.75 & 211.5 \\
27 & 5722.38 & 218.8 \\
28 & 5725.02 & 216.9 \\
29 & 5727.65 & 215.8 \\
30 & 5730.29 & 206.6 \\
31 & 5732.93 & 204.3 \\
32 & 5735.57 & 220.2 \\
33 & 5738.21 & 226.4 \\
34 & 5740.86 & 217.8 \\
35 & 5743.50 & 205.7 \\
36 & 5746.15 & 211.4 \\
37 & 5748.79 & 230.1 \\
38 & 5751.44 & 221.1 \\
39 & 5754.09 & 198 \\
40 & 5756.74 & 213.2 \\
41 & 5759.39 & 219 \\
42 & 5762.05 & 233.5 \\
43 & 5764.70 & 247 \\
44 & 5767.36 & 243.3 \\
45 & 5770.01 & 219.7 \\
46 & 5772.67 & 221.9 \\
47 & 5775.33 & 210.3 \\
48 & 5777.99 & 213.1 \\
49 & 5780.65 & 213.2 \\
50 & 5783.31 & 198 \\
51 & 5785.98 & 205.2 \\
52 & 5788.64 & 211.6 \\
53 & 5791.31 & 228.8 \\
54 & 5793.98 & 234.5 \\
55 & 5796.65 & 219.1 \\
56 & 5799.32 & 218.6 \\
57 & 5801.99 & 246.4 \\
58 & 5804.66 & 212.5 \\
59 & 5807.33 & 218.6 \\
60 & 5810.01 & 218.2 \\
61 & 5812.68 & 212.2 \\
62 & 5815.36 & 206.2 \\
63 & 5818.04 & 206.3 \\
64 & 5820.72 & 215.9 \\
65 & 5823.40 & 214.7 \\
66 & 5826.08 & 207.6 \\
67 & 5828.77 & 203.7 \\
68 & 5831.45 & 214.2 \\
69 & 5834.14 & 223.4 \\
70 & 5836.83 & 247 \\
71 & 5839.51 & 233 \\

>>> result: 0.82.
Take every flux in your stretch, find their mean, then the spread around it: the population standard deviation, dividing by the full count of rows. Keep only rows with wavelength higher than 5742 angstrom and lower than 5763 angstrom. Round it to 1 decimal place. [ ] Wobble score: 11.2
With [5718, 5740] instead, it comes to 6.8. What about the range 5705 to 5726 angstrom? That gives 4.0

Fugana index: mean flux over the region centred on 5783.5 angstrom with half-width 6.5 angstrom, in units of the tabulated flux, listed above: 208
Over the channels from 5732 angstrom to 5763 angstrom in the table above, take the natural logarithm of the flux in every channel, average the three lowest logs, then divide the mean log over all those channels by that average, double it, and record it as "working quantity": 2.02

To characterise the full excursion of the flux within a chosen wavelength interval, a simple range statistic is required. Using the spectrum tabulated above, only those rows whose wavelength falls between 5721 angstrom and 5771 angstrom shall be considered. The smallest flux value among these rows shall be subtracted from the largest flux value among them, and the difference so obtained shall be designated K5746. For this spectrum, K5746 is 49.0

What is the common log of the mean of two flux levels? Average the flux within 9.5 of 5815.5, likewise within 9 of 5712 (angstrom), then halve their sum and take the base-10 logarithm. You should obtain 2.32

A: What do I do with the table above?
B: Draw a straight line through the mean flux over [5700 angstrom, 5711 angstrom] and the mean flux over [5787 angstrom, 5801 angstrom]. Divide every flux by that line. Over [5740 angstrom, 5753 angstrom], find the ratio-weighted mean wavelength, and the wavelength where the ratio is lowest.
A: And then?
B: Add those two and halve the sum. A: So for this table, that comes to 5744.9 angstrom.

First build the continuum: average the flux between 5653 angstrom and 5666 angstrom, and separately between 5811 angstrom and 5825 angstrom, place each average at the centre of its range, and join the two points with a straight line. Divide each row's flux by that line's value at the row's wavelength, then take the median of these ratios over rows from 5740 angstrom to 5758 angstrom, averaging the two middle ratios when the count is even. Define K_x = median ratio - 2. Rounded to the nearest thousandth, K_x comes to -0.981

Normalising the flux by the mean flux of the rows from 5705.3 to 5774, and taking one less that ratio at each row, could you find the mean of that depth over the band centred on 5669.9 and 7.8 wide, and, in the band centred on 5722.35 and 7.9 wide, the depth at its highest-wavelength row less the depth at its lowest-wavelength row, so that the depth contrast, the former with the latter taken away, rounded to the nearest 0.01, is 0.08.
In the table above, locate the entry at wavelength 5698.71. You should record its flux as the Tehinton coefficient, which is 231.1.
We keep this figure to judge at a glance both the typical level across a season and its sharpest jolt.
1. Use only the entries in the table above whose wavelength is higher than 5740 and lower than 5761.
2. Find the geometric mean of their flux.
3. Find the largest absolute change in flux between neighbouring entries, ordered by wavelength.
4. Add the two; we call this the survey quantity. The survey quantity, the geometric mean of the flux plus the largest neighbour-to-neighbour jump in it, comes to 237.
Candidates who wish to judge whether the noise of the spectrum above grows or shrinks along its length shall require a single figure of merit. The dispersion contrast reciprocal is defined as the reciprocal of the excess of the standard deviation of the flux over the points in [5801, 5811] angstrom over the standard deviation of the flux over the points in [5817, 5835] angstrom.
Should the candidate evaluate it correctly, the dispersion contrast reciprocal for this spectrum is 0.1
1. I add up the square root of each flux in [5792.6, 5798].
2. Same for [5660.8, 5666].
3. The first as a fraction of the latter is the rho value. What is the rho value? 1.06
